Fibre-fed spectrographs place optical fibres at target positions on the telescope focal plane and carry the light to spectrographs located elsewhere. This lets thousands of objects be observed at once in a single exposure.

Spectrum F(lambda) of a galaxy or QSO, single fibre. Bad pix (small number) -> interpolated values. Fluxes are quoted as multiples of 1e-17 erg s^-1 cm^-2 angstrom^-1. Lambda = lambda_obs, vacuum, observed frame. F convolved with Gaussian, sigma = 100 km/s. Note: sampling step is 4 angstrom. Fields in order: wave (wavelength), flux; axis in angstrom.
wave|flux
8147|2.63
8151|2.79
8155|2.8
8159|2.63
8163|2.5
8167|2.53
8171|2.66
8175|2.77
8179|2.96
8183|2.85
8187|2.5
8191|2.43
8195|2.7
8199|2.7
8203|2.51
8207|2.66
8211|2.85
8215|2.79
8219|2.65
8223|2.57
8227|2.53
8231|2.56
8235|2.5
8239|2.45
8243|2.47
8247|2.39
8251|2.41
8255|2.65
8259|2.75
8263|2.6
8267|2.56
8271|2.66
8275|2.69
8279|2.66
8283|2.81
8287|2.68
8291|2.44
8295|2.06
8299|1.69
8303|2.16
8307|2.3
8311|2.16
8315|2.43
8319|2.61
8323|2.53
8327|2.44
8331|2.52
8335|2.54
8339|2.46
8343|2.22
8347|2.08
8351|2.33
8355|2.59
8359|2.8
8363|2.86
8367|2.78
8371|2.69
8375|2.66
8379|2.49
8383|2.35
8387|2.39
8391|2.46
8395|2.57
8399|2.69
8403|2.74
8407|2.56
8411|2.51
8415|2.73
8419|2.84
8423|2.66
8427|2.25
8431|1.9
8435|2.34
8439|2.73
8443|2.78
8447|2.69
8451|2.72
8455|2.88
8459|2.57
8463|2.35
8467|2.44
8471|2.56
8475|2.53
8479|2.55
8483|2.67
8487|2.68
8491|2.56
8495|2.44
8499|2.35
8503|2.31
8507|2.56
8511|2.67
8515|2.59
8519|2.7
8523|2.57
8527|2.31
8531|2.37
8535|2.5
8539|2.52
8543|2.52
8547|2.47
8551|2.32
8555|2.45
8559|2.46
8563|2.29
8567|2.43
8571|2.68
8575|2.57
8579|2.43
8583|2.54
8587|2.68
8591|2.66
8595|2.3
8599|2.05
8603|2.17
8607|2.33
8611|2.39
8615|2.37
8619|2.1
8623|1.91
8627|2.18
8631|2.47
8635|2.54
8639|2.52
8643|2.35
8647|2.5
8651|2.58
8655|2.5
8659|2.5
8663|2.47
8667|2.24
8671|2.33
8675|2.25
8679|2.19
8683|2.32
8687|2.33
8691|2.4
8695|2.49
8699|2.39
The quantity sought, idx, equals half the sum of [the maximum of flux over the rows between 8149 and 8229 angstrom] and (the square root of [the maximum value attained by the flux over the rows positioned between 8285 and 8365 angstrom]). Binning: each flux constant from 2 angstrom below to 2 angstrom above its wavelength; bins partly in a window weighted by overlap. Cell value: 2.33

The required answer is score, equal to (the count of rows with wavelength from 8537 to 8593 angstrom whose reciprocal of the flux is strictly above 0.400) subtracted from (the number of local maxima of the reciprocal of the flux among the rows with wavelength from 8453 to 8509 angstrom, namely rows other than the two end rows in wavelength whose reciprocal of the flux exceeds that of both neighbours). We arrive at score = -4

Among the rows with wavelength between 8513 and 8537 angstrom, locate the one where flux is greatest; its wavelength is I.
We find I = 8519 angstrom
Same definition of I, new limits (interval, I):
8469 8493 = 8487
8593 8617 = 8611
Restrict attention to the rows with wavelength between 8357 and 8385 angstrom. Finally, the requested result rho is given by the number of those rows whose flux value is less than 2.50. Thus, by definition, 2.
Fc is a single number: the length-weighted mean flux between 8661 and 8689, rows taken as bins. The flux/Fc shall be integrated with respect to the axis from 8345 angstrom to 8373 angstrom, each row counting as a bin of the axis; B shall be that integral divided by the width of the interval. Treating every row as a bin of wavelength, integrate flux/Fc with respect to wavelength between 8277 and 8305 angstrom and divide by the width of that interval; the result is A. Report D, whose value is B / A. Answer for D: 1.10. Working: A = 1.02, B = 1.12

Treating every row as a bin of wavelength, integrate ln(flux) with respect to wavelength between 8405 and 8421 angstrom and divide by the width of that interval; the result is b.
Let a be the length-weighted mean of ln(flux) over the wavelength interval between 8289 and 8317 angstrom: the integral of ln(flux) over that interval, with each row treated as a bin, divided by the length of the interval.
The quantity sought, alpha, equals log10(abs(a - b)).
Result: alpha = -0.7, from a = 0.77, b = 0.98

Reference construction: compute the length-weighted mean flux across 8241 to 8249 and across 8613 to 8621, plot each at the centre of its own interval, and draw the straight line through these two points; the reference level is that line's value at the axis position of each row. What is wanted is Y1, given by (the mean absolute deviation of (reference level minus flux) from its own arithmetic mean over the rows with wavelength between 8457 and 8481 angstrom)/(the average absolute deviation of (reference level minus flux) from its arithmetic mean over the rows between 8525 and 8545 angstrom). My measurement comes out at 0.83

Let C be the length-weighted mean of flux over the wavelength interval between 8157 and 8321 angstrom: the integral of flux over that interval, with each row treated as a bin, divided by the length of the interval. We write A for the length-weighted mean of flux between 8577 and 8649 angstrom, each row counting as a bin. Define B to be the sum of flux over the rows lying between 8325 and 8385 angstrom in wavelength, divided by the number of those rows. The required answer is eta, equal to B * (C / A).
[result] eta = 2.72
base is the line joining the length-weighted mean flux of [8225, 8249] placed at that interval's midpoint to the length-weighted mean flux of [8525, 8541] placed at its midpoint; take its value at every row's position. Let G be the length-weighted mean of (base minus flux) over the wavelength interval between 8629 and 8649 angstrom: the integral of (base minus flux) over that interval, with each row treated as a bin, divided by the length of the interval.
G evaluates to -0.07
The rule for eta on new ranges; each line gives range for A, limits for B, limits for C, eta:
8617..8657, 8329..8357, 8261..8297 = 2.60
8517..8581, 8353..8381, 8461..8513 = 2.74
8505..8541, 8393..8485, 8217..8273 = 2.60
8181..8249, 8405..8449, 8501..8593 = 2.46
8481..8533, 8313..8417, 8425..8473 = 2.54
